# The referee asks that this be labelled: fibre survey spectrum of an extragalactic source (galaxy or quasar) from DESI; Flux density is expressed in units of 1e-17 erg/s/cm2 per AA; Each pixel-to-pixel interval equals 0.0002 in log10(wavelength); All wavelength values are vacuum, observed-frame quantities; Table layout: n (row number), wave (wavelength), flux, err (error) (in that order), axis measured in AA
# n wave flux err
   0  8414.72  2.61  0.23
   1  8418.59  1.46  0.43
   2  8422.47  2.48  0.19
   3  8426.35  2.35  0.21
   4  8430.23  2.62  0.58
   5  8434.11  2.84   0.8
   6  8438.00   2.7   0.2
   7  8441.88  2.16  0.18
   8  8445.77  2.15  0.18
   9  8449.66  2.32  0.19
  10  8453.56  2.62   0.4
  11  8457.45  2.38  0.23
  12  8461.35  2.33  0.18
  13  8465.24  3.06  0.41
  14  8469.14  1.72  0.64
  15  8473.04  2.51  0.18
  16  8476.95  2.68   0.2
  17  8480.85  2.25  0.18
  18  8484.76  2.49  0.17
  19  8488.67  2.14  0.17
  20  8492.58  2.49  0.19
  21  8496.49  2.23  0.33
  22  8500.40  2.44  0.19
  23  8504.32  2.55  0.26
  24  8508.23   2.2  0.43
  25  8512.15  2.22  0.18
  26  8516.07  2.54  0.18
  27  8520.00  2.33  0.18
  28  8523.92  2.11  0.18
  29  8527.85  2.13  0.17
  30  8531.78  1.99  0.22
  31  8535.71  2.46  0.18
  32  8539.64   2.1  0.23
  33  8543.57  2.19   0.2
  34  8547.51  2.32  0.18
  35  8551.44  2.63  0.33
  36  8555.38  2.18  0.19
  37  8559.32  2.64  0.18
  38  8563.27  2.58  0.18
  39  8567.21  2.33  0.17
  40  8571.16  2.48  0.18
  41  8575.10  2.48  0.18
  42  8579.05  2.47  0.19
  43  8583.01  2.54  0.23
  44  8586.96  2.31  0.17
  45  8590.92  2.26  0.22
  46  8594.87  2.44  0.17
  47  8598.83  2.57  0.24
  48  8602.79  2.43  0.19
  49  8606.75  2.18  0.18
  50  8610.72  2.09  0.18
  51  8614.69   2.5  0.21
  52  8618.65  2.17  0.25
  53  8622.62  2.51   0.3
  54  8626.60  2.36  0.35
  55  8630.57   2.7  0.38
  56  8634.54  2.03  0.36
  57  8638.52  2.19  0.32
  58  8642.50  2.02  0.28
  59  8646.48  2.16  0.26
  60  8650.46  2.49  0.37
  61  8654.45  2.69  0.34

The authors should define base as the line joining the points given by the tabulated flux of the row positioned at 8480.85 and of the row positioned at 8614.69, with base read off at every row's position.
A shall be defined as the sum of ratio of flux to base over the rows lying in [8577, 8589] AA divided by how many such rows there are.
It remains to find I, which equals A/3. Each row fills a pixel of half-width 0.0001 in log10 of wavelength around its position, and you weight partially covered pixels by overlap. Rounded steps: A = 1.00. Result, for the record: 0.333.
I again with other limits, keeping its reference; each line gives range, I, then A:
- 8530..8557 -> 0.319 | 0.96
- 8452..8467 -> 0.392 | 1.18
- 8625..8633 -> 0.334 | 1.00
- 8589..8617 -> 0.317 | 0.95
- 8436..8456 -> 0.365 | 1.09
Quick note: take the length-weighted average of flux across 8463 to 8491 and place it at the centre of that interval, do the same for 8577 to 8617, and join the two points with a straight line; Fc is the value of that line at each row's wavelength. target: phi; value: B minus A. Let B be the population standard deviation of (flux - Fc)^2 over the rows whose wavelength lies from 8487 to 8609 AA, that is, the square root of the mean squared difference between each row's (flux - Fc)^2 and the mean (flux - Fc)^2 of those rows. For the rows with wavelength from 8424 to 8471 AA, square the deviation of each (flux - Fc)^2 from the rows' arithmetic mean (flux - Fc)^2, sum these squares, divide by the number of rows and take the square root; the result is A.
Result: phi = -0.12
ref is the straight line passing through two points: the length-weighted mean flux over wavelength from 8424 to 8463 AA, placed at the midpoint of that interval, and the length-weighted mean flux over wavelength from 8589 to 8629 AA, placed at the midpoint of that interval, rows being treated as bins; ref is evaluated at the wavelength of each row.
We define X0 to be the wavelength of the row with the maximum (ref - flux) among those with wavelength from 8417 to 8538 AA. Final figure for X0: 8418.59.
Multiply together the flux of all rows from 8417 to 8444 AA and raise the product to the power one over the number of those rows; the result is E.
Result 2.33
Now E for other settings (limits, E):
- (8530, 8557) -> 2.26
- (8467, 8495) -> 2.30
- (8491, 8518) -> 2.38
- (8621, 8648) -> 2.27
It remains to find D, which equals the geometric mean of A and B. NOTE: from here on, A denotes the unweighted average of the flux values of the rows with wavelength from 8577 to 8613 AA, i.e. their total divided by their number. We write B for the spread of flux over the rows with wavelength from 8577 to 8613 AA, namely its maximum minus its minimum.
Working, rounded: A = 2.37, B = 0.48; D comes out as 1.07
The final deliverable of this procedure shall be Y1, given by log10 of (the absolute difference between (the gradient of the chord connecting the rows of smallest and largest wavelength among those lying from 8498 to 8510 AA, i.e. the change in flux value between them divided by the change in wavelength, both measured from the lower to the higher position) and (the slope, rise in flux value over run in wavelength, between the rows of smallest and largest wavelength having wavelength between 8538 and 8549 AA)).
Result -1.2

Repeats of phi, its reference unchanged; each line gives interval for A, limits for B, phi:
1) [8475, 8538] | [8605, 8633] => -0.01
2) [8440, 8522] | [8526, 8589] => -0.08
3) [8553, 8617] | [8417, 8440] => 0.30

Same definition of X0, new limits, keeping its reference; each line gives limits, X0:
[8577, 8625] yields 8610.72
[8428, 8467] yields 8445.77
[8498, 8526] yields 8523.92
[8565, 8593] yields 8590.92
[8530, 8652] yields 8531.78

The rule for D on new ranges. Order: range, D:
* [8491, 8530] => 1.01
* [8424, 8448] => 1.31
